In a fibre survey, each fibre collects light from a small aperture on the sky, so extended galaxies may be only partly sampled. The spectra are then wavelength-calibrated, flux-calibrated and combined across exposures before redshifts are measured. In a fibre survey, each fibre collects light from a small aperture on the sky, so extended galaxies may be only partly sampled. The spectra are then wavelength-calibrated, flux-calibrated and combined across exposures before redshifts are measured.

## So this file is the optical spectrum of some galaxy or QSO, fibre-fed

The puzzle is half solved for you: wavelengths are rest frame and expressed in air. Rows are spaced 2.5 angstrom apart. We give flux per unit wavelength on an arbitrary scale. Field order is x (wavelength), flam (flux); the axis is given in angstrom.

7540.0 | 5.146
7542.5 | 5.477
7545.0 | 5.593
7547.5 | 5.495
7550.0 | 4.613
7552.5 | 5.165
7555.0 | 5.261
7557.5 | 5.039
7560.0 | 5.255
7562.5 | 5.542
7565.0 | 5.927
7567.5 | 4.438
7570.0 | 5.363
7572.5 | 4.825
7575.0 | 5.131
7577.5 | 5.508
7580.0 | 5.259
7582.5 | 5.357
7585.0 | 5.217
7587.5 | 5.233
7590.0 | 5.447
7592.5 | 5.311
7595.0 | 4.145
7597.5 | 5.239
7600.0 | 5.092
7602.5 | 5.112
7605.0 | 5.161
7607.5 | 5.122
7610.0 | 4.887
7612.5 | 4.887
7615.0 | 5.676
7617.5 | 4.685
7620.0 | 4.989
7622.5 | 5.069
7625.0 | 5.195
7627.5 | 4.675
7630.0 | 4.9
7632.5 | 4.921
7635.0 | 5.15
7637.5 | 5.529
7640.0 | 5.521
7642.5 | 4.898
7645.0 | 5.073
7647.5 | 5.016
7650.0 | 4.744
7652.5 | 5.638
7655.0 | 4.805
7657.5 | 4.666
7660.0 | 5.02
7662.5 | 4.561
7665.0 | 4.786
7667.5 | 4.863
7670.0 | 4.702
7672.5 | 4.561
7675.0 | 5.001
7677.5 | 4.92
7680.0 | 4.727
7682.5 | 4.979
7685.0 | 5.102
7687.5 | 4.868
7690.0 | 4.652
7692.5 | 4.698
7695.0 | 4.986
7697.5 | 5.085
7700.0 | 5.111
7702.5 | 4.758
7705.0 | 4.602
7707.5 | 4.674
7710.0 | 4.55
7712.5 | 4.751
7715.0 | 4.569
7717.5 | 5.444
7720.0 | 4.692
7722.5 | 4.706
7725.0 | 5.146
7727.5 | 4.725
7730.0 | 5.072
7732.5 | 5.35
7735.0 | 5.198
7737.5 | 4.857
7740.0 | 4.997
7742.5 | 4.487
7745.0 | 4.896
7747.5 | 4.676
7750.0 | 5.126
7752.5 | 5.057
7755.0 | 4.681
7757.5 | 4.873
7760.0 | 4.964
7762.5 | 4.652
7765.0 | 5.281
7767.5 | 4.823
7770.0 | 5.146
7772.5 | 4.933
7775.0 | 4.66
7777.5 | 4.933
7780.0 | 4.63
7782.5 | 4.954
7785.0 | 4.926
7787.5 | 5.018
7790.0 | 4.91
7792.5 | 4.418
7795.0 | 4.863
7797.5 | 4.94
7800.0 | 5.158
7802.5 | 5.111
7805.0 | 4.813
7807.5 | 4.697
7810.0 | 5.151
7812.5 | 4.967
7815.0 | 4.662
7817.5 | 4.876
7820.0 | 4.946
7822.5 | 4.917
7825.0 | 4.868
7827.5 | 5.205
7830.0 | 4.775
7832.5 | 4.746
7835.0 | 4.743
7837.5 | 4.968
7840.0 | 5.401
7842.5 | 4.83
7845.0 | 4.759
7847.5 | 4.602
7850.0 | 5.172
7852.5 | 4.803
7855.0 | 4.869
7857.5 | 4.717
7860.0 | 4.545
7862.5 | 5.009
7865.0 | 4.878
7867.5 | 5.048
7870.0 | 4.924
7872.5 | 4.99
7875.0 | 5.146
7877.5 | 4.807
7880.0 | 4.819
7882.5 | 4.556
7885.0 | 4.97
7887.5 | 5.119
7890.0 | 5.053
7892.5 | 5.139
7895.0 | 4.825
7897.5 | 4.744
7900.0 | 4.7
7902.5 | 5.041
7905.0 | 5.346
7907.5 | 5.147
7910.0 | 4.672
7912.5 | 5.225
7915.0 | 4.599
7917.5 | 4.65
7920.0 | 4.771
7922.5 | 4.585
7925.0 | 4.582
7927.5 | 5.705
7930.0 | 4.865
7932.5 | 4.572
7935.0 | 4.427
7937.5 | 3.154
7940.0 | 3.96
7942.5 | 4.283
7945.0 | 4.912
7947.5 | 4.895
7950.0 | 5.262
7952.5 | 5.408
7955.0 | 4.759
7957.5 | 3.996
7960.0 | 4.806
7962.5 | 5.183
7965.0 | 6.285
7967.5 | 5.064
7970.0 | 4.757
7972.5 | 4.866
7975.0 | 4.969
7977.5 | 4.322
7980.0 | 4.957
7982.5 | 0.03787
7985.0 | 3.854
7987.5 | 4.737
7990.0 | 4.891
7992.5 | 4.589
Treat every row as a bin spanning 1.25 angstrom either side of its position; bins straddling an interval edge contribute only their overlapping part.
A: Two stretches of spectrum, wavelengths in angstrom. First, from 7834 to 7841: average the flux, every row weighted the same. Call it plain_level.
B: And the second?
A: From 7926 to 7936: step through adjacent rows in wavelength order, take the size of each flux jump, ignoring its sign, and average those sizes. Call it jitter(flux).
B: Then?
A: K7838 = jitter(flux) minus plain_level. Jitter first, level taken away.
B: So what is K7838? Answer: -4.61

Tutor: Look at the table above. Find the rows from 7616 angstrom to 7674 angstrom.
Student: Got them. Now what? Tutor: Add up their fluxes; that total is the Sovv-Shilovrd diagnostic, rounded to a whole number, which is 114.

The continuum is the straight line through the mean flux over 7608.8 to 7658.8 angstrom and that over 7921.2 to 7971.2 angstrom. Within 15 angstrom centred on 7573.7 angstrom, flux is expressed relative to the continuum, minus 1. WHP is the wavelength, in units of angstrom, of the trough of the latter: 7567.5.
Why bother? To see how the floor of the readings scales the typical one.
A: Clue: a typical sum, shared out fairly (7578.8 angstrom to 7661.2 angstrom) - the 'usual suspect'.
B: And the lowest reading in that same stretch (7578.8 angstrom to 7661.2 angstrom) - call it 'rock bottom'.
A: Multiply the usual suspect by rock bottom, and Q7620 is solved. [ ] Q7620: 21.1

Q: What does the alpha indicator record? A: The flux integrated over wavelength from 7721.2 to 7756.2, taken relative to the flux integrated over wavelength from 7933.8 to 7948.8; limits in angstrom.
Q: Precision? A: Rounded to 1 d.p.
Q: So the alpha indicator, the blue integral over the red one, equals 2.7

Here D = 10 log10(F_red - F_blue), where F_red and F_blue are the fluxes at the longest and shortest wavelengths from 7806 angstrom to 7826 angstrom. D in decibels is -7.7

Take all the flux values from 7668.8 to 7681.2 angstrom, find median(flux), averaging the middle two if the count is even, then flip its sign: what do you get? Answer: -4.73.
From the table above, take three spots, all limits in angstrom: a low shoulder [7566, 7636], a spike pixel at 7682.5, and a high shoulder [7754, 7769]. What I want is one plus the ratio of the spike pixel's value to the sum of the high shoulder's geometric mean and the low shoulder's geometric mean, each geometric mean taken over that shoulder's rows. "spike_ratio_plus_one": 1.501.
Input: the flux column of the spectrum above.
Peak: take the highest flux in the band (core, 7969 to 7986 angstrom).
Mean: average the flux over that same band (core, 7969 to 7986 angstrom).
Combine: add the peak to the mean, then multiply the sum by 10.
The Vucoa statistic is 89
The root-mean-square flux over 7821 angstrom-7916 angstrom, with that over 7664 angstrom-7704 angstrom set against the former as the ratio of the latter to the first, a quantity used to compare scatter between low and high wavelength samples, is 0.99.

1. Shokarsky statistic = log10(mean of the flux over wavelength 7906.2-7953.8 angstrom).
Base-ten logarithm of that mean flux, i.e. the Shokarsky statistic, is 0.674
